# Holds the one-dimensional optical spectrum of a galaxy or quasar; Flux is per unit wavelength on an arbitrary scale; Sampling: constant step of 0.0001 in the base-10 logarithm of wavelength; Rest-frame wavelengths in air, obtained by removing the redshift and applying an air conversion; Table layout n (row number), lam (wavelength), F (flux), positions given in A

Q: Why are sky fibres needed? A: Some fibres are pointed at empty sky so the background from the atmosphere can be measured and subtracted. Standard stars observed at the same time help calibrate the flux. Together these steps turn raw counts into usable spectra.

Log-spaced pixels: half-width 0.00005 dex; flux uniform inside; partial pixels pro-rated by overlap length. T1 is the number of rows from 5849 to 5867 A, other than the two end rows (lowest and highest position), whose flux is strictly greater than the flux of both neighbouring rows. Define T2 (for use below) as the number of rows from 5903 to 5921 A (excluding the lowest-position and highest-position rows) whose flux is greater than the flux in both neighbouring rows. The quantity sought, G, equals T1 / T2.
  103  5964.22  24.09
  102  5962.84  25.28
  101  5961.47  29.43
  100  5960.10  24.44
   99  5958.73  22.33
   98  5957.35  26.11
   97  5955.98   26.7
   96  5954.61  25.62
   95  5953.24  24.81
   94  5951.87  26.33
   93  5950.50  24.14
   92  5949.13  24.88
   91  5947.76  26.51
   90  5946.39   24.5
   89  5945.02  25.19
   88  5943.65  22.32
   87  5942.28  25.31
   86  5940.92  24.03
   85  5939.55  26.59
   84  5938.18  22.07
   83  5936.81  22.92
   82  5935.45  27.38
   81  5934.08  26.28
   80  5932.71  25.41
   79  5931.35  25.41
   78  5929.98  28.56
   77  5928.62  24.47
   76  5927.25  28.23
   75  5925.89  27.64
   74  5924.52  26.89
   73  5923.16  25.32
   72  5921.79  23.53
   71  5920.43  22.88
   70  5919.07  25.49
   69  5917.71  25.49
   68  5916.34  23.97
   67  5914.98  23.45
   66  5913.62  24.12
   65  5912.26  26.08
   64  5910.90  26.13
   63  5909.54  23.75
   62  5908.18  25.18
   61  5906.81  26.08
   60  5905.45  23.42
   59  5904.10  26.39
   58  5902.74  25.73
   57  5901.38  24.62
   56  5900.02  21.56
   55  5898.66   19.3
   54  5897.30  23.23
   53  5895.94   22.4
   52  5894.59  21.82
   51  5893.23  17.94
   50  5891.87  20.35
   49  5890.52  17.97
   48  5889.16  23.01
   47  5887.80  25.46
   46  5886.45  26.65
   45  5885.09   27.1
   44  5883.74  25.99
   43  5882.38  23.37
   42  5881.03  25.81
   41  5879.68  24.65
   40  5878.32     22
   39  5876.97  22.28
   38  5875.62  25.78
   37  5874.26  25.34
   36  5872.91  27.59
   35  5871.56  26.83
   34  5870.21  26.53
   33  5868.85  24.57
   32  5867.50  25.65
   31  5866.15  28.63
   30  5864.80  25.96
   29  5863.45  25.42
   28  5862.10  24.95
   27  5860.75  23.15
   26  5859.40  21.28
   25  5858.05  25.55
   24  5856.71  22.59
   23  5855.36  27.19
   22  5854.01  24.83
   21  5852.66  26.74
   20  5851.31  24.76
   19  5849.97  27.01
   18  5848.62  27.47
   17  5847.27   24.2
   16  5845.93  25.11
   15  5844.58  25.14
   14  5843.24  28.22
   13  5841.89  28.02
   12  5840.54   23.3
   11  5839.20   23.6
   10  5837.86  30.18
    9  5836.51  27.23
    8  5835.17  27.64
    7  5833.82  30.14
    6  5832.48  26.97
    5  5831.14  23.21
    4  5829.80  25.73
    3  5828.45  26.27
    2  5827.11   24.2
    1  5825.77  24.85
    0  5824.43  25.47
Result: 1.5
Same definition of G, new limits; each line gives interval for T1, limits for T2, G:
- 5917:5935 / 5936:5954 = 0.4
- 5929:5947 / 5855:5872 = 2.0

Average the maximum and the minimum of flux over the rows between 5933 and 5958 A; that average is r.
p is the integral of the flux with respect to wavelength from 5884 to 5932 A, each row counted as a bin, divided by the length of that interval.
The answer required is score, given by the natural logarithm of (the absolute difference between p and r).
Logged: -0.8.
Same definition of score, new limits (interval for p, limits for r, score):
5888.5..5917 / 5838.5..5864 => 0.5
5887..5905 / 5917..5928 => 1.2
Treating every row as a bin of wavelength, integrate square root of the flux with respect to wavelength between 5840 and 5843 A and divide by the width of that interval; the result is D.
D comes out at 5.09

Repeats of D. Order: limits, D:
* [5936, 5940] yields 4.88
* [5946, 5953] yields 5.03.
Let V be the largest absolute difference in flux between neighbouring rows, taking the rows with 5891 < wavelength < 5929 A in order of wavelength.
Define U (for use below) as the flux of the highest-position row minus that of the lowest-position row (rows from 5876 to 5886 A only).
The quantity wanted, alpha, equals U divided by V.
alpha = 1.2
